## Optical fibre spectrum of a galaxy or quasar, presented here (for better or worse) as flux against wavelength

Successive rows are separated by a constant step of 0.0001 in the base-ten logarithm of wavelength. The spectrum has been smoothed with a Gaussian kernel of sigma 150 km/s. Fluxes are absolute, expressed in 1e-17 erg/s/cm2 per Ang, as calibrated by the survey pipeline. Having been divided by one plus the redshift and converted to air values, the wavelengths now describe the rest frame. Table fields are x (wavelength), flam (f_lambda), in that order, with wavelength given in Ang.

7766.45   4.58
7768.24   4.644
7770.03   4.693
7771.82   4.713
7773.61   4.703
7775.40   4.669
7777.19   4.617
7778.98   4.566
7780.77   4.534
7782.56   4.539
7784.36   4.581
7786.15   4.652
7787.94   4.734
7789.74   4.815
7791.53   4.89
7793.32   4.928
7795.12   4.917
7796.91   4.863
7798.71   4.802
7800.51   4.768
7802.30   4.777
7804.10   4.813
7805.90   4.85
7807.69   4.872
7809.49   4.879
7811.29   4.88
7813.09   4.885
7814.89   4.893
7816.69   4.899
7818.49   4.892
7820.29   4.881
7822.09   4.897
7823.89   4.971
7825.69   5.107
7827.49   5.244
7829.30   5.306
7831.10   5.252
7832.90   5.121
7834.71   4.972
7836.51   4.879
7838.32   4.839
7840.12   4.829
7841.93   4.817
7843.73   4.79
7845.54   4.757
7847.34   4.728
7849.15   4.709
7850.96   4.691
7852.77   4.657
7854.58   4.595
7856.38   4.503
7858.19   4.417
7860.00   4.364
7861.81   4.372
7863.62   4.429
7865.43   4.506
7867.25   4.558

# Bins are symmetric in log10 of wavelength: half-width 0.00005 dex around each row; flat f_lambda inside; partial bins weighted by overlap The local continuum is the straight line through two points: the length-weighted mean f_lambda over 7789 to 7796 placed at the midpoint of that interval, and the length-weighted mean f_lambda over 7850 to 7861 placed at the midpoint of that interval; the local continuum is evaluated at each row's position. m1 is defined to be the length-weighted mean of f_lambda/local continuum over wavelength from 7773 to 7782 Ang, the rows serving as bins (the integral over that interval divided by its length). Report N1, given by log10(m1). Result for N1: -0.03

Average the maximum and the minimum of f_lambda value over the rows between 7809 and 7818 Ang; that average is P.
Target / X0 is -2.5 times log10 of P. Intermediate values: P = 4.89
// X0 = -1.72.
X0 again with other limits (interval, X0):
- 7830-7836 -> -1.77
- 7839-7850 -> -1.70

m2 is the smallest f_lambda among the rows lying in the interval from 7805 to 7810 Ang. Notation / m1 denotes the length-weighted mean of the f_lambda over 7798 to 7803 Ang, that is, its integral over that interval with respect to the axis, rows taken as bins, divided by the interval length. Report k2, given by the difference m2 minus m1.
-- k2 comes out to 0.1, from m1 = 4.78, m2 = 4.85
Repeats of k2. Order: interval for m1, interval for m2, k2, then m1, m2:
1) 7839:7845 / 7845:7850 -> -0.1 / 4.81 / 4.709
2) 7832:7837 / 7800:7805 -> -0.2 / 5.00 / 4.768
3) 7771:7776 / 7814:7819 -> 0.2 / 4.70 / 4.892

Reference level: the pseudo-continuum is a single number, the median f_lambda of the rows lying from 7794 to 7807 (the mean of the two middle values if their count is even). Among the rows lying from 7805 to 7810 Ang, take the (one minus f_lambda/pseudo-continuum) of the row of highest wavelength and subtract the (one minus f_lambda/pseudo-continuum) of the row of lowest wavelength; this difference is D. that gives -0.01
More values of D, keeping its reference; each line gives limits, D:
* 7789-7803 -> 0.01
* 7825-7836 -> 0.03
